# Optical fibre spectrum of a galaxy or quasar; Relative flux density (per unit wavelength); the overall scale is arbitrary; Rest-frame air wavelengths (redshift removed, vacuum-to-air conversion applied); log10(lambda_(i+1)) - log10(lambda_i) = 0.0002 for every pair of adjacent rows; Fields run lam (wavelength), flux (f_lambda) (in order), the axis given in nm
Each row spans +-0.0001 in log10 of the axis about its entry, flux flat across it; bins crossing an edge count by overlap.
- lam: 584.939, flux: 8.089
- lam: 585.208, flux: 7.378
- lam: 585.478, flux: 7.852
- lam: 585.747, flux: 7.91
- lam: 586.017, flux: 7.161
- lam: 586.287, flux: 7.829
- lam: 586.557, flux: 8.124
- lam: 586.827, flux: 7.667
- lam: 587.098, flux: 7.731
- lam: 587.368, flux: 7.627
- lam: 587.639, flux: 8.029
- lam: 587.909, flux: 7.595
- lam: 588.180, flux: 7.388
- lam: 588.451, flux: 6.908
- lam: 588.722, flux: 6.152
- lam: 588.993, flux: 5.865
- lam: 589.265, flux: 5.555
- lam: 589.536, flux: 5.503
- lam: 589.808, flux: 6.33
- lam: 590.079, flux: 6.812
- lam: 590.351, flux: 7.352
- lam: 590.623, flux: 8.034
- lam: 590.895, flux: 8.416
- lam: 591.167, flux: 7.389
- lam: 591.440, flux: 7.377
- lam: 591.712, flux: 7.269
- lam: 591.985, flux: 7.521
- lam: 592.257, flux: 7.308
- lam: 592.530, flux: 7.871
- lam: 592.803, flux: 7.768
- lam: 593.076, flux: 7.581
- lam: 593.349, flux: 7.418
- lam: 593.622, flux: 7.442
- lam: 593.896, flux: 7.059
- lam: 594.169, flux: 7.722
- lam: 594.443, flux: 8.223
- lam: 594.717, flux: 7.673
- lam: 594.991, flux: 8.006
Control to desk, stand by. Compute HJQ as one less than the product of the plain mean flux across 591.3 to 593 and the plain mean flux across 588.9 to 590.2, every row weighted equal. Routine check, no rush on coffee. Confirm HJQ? 44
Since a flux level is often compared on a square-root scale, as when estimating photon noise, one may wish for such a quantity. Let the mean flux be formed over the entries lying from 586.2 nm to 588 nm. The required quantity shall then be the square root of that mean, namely 2.79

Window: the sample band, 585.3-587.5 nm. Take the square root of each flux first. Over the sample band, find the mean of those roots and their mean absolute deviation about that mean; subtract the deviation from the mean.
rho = 2.75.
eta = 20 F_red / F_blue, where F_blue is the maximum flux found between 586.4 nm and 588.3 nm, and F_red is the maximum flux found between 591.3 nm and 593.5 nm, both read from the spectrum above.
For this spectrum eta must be 19.4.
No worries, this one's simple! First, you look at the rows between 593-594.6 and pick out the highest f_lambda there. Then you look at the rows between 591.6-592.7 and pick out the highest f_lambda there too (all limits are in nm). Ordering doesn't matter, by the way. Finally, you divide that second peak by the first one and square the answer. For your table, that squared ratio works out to 0.92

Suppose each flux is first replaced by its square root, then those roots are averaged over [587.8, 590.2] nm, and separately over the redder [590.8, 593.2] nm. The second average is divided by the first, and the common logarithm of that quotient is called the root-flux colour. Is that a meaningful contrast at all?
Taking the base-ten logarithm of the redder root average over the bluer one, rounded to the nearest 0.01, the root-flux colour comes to 0.04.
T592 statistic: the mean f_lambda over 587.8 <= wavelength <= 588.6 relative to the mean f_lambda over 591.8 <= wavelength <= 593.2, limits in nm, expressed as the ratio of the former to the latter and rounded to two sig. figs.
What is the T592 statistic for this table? 0.96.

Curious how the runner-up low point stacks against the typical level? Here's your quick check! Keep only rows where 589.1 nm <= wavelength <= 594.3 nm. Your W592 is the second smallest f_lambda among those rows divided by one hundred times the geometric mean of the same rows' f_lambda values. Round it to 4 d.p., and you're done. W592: 0.0077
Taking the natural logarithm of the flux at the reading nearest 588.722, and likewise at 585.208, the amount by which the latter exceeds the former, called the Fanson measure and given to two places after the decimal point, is 0.18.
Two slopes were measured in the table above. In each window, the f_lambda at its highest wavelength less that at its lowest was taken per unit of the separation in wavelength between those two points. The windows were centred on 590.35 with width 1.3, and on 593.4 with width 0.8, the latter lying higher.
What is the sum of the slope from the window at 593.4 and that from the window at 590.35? 1.7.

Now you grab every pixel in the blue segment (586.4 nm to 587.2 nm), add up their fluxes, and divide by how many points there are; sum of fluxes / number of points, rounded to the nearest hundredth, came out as 7.84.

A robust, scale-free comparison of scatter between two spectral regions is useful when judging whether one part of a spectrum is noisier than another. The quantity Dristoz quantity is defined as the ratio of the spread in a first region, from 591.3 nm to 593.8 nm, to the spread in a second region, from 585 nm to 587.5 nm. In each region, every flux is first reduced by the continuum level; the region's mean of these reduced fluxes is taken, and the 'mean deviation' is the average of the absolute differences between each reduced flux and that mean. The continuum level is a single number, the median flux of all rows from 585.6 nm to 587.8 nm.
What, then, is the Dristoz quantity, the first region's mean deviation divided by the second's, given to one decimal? 0.7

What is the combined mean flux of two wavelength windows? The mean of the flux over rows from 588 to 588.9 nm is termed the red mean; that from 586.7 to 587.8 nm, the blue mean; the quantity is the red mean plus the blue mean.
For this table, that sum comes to 14.6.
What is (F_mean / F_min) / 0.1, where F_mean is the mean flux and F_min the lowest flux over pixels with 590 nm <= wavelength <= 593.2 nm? 11.1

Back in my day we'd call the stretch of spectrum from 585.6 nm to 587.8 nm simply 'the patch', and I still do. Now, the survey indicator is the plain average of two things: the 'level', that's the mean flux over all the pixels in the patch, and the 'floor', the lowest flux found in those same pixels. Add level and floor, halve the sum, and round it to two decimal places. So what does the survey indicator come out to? 7.46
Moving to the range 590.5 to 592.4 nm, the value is 7.44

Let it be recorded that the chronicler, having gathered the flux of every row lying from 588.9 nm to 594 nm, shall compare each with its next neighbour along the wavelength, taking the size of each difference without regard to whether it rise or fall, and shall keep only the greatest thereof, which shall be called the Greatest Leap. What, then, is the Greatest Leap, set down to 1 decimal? 1.0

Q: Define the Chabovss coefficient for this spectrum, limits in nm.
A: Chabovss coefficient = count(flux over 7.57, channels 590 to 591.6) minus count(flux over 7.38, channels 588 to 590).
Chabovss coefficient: 1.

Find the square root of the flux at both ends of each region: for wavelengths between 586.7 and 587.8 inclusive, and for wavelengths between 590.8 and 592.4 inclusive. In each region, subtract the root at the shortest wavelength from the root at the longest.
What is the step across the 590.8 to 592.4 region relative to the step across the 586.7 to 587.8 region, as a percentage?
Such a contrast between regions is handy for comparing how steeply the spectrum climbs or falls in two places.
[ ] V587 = -306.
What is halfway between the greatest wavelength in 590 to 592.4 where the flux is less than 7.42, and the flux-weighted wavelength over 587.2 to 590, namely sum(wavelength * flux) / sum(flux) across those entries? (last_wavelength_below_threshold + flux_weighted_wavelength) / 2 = 590.38 nm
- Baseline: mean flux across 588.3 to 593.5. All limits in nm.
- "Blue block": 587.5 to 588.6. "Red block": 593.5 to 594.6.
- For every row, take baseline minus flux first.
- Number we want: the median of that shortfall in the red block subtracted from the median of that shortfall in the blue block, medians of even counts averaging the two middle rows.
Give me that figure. 0.1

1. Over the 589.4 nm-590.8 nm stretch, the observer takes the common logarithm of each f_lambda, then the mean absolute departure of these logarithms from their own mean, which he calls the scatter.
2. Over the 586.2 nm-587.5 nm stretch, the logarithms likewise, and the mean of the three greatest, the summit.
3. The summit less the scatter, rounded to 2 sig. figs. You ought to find 0.85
